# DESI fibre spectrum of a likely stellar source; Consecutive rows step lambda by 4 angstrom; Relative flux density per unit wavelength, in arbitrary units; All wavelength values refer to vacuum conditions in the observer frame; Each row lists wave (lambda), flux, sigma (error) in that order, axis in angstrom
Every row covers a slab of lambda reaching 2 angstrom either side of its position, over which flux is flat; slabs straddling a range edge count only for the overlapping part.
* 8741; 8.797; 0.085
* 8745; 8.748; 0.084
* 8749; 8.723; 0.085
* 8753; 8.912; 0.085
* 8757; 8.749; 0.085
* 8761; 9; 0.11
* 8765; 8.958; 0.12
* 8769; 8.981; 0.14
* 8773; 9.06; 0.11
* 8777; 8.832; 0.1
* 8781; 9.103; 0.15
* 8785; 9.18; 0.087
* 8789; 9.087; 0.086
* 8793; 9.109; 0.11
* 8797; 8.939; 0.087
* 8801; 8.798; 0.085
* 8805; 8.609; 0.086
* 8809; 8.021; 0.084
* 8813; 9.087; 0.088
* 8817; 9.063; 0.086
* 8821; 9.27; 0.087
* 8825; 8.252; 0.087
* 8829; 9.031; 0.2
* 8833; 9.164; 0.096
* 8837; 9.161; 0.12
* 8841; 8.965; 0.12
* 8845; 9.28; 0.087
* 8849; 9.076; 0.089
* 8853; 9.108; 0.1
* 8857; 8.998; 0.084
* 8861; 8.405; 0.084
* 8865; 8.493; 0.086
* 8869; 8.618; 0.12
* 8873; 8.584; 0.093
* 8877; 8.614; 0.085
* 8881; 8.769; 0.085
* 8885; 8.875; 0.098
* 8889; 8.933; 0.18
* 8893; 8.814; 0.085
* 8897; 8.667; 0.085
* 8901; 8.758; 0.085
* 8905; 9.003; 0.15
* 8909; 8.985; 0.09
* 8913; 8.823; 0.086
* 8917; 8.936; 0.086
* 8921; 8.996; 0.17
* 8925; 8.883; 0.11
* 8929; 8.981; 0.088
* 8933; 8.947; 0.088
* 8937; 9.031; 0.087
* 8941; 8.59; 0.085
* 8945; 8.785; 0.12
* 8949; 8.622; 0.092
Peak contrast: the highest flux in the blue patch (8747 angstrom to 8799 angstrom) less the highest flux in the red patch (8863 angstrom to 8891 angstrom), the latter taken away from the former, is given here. 0.25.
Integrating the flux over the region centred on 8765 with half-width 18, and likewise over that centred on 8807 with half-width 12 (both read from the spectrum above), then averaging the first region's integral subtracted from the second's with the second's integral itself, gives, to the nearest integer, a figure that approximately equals 49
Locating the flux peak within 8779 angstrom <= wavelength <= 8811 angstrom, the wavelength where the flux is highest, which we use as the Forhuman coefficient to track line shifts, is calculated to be 8785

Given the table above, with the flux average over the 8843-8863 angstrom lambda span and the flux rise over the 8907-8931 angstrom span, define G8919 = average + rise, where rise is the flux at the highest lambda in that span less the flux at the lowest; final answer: 8.97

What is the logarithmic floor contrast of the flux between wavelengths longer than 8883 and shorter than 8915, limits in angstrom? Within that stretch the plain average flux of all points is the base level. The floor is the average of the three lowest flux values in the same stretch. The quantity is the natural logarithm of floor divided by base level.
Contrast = -0.013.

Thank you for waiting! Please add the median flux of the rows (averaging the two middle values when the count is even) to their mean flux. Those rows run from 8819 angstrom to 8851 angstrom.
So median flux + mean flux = 18.1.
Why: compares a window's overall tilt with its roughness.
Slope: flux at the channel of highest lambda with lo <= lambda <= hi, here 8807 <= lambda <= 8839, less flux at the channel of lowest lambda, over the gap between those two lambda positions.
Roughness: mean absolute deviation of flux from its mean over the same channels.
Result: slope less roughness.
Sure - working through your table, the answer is -0.332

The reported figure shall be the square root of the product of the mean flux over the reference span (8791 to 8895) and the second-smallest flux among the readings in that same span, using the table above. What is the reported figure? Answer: 8.54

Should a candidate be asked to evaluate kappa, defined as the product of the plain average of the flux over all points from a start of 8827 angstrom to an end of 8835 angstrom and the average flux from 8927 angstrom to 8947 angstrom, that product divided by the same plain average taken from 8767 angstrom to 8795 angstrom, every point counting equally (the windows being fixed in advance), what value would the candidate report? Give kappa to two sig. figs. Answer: 8.9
